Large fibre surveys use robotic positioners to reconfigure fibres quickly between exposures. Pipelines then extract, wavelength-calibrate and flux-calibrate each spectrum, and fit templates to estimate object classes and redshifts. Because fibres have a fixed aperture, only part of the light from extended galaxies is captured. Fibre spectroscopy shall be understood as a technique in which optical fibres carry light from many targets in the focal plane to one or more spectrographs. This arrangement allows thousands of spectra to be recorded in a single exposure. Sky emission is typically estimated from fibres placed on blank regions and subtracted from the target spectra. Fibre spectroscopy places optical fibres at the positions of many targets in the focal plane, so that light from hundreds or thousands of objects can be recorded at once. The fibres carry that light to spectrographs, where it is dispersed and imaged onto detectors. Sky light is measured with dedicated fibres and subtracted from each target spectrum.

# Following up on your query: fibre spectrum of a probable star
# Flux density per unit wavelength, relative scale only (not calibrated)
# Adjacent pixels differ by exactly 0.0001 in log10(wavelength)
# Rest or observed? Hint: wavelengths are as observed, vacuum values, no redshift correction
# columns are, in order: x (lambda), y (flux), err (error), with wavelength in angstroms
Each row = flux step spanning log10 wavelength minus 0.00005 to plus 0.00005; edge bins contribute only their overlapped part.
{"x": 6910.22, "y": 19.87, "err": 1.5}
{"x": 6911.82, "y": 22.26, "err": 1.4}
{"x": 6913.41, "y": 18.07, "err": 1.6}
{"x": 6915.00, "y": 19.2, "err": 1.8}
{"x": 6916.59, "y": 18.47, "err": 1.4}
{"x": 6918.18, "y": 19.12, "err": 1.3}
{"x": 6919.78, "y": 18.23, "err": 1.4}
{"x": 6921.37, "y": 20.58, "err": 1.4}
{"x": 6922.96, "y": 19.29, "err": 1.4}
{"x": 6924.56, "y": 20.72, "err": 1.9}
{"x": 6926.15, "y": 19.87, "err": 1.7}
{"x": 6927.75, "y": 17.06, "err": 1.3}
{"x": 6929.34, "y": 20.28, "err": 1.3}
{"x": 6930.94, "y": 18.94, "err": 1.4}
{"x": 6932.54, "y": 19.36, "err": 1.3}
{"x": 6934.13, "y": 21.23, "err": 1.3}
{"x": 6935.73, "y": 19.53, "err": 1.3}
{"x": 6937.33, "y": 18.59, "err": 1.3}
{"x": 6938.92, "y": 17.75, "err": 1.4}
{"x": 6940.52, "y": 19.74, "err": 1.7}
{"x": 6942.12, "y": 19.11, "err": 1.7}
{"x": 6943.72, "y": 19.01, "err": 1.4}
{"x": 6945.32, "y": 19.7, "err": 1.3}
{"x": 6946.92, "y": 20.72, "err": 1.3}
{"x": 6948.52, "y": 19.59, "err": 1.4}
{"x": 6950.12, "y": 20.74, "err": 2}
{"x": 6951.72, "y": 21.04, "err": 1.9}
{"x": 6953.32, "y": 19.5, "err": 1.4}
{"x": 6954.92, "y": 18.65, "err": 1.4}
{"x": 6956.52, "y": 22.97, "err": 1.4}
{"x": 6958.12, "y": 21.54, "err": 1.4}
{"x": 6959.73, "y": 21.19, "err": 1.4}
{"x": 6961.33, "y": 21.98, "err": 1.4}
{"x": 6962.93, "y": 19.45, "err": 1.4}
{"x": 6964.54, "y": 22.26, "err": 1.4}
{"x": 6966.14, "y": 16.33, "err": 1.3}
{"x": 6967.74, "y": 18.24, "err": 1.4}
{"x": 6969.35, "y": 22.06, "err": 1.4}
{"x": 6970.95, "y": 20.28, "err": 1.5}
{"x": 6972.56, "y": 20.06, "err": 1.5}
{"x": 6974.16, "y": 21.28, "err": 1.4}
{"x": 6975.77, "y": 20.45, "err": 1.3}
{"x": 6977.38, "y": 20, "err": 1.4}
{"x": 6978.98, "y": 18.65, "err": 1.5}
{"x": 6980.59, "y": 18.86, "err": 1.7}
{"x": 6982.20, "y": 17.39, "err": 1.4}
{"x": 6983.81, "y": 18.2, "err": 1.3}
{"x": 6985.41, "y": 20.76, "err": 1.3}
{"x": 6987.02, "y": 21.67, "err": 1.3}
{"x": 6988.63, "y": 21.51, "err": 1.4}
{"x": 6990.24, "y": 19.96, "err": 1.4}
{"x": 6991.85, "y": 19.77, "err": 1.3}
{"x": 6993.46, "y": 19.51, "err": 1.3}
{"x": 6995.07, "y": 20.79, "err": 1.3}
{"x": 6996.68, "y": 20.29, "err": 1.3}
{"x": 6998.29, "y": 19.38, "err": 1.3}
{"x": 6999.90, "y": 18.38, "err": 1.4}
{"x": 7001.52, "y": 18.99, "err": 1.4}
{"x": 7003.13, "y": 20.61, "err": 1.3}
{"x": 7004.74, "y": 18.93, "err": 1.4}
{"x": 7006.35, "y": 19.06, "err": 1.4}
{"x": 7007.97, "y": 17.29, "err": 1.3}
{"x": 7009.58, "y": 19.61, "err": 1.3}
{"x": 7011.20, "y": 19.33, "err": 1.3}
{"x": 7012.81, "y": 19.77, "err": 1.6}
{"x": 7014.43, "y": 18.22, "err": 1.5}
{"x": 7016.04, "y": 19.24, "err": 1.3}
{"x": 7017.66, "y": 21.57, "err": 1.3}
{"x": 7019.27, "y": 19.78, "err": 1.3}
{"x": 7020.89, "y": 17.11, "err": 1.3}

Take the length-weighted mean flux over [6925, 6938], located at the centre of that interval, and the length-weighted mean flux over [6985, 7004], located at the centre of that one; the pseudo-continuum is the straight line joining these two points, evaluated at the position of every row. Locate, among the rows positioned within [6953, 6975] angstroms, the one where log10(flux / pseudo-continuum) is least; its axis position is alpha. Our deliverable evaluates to 6966.14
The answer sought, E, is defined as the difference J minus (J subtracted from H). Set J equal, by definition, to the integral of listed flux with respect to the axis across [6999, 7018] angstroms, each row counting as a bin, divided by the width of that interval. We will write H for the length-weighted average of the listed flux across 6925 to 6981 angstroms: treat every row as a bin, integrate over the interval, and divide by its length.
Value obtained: 18.5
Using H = 19.90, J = 19.2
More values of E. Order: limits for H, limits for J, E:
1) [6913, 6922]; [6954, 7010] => 20.8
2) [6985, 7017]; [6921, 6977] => 20.3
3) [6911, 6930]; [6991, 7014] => 19.3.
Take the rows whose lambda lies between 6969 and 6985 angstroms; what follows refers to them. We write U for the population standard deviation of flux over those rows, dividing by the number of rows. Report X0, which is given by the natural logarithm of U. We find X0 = 0.31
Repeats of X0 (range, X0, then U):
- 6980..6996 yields 0.28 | 1.3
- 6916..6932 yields 0.09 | 1.1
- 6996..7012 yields -0.12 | 0.9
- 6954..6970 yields 0.72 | 2.1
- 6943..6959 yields 0.22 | 1.2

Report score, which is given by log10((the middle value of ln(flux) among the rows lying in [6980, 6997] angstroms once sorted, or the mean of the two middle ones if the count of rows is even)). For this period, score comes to 0.476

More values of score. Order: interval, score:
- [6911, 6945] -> 0.471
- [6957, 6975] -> 0.485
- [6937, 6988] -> 0.476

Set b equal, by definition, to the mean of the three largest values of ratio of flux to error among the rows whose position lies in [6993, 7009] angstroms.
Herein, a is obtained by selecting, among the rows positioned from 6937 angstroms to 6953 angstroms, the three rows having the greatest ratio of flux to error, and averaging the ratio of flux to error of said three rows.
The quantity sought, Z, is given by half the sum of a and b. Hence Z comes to 15.5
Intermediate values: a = 15.1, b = 15.82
